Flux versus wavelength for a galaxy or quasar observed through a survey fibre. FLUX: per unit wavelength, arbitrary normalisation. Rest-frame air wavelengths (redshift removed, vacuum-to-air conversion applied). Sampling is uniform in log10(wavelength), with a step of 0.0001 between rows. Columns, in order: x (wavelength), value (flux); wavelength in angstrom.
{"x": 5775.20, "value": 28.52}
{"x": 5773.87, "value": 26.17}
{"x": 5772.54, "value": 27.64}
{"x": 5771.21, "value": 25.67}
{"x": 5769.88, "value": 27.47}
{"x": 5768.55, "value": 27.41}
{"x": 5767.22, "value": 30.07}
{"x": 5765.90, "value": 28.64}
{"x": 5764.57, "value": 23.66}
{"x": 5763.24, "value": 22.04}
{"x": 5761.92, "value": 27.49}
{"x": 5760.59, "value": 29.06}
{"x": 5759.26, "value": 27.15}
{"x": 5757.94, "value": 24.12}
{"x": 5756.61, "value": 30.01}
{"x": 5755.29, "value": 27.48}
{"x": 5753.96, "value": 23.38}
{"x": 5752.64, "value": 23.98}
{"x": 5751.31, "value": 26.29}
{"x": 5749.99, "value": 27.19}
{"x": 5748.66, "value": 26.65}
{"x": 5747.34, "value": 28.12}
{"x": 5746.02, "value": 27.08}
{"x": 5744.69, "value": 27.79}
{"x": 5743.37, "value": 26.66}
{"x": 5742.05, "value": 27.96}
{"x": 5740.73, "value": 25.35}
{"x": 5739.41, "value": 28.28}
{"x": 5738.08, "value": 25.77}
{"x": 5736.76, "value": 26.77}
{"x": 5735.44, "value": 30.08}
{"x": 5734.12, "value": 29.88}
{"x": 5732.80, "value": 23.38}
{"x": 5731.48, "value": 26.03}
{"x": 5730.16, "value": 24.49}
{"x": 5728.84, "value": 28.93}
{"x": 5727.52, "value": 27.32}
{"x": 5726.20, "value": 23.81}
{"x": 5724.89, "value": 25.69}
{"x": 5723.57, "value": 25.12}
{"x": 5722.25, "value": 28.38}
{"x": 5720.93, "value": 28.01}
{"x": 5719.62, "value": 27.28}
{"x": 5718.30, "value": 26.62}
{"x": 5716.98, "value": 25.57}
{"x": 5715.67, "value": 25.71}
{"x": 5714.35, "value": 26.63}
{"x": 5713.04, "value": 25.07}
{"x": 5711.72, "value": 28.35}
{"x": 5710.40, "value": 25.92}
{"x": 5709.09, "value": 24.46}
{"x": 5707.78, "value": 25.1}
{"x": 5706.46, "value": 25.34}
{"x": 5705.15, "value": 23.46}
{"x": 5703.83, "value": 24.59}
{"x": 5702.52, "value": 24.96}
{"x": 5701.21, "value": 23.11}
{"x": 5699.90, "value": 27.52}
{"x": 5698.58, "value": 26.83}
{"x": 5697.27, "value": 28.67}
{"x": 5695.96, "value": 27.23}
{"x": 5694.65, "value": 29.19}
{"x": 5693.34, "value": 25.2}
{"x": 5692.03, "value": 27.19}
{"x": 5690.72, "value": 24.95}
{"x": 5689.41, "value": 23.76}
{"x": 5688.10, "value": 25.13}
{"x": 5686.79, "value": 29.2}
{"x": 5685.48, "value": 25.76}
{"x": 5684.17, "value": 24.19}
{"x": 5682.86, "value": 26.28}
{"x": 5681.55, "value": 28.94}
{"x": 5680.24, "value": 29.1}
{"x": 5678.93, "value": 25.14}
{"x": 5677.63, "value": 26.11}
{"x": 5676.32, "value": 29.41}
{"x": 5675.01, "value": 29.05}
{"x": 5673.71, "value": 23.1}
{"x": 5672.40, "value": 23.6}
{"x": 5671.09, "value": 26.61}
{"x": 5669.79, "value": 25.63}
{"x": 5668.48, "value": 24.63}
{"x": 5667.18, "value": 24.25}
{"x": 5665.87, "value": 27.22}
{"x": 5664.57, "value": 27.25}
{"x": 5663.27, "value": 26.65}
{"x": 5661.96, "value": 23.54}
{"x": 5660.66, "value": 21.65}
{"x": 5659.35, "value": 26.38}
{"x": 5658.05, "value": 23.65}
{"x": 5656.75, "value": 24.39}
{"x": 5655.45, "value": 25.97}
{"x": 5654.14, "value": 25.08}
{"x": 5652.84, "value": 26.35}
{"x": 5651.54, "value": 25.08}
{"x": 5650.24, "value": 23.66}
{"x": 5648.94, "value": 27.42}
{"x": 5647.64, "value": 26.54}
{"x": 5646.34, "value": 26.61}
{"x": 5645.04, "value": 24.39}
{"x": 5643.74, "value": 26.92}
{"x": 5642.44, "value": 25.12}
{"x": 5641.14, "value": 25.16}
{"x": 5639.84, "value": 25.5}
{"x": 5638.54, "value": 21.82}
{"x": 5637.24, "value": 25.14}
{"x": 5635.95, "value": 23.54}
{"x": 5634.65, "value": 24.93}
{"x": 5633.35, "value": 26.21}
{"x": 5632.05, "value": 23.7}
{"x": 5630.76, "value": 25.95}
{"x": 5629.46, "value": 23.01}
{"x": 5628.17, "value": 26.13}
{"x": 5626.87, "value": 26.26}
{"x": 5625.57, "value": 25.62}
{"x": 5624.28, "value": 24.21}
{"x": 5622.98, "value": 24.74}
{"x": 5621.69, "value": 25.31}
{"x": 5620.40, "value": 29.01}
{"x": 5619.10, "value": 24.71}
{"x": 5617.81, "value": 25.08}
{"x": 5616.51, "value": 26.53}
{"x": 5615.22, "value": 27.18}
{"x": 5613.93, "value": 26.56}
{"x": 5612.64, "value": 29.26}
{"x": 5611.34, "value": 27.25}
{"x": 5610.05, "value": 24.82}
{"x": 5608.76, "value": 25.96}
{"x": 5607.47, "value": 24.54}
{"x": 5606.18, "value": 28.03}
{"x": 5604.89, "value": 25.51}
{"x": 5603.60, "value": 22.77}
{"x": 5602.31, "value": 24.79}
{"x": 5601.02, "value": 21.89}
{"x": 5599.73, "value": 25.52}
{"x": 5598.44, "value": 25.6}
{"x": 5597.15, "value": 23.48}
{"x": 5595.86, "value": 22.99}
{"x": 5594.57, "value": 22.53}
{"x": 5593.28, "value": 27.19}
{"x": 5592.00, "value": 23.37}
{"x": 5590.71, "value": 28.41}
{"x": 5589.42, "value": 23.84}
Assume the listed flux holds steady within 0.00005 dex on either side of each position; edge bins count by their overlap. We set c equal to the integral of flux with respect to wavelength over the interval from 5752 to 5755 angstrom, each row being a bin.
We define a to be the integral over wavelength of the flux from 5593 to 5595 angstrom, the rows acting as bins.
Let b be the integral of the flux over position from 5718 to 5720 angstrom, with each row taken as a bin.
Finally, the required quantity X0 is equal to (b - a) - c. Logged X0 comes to -68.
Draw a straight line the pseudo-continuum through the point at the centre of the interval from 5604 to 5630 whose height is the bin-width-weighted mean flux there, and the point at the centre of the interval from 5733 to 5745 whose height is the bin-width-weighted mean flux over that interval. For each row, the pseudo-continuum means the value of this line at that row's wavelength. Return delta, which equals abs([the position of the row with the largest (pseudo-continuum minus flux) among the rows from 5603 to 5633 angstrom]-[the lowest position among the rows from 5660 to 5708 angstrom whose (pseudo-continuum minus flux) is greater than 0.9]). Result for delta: 31.2 angstrom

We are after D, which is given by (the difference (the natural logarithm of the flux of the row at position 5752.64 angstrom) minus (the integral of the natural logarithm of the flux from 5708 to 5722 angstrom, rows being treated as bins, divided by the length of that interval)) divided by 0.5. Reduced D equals -0.19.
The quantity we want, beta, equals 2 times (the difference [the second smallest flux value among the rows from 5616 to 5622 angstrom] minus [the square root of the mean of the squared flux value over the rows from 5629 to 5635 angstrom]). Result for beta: 1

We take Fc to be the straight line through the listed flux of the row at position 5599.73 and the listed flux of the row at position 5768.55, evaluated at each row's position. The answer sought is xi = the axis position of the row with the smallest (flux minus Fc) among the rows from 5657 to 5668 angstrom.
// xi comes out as 5660.66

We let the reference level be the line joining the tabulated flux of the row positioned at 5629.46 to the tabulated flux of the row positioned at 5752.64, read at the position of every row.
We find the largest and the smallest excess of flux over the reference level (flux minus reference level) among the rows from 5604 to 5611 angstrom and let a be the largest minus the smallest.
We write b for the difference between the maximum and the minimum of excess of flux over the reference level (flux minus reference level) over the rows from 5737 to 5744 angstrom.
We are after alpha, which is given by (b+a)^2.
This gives 41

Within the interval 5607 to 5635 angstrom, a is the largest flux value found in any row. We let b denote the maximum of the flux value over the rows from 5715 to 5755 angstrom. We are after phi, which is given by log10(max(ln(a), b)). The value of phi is 1.48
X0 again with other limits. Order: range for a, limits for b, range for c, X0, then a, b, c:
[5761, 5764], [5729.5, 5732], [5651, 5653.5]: -77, 75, 63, 64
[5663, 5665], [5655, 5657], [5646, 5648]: -57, 54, 51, 53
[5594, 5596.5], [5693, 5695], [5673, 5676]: -82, 57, 54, 79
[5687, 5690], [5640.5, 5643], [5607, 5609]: -63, 75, 63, 50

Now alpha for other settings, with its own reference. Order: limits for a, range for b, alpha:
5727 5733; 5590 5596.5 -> 132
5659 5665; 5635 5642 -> 85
